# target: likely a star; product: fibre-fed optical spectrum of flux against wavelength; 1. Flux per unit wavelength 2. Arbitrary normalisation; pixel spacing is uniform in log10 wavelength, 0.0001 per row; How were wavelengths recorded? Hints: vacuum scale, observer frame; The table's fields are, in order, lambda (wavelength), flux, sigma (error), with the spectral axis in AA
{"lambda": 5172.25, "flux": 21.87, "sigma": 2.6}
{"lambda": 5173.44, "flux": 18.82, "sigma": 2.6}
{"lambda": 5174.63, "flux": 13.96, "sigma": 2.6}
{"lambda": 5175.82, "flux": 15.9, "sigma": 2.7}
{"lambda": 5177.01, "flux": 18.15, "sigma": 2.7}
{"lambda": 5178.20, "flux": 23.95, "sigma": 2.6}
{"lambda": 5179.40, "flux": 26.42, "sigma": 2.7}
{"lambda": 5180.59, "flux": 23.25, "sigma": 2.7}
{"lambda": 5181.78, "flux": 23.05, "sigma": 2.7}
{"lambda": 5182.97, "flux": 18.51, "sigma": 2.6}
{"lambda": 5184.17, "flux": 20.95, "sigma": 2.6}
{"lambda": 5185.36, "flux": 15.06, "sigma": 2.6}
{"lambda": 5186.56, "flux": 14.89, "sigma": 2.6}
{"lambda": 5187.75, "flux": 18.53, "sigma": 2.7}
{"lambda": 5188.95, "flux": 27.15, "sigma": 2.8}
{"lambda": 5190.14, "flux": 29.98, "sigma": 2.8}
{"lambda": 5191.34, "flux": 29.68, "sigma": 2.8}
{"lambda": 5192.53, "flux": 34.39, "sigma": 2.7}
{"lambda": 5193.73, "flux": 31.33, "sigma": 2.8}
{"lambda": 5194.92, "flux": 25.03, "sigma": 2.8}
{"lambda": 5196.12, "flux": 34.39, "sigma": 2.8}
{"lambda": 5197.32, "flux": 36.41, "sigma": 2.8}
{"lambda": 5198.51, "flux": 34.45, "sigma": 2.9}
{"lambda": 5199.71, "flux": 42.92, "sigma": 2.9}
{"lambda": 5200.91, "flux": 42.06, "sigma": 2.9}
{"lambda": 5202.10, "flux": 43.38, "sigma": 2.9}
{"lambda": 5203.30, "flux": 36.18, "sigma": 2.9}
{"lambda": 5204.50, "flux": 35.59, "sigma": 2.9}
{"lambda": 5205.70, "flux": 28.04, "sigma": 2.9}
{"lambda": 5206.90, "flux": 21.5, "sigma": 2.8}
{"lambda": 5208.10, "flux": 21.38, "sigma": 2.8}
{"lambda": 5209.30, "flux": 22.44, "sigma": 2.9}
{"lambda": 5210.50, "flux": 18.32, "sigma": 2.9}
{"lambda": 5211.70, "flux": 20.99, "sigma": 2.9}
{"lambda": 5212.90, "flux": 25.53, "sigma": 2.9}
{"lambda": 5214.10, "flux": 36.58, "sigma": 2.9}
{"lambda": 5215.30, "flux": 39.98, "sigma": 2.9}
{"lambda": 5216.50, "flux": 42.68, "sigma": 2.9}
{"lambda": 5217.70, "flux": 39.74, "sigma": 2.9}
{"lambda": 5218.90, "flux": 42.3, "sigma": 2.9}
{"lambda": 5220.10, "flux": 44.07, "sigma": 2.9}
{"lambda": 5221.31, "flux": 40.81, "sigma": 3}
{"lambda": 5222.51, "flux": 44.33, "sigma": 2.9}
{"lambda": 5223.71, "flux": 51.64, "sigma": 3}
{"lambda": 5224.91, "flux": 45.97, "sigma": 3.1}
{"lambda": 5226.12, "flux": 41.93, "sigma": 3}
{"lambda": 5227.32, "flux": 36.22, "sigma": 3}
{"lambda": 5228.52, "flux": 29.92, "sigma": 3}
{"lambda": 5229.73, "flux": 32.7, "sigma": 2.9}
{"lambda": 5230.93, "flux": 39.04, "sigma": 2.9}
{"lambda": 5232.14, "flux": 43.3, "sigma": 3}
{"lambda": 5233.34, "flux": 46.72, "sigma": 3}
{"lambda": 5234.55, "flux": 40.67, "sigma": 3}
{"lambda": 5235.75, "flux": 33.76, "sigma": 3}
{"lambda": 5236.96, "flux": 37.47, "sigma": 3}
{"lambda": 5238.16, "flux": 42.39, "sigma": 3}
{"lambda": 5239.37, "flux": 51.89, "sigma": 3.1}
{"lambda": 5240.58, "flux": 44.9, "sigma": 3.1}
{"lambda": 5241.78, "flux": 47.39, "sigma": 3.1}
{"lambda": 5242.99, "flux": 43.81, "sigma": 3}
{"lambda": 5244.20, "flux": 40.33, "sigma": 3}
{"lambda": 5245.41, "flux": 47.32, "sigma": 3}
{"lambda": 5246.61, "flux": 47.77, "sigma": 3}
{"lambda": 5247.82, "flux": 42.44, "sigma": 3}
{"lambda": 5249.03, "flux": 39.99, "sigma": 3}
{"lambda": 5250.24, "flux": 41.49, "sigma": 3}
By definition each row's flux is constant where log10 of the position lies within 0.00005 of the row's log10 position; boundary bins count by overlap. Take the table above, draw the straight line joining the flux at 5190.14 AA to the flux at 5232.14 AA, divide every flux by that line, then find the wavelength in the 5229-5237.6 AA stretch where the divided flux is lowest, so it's 5235.75 AA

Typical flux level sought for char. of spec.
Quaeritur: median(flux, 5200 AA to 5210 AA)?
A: 31.8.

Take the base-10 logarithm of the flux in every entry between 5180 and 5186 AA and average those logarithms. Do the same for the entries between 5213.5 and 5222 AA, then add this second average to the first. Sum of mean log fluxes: 2.91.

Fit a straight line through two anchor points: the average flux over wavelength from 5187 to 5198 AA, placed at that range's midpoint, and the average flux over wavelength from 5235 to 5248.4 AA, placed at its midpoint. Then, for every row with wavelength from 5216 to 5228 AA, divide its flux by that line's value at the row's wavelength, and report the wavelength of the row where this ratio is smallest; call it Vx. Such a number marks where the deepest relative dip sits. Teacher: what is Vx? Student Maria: 5227.32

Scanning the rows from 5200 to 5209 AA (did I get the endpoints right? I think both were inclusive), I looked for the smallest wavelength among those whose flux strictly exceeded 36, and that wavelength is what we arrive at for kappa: 5200.91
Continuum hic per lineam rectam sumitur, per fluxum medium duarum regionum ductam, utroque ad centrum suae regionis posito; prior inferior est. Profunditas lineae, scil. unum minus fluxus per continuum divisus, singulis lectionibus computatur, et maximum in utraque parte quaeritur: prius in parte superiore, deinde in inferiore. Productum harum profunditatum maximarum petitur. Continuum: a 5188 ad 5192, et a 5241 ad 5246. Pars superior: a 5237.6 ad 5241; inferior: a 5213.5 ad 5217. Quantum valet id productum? 0.000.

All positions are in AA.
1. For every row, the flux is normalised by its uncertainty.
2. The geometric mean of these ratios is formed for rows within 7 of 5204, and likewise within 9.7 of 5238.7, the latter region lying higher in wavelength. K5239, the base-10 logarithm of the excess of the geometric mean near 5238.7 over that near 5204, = 0.54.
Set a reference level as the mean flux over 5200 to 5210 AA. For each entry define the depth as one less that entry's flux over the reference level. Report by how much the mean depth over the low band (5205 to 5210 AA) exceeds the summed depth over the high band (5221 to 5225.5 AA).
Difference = 2.1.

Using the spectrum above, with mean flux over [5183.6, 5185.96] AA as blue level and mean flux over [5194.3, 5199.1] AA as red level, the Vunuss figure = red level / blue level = 1.81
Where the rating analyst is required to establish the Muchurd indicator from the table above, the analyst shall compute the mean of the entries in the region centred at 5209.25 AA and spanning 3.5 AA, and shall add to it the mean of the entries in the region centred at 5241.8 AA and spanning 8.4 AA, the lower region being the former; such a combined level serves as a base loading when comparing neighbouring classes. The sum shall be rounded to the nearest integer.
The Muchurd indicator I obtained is 66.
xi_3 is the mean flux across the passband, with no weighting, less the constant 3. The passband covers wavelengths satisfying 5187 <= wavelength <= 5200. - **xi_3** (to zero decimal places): 28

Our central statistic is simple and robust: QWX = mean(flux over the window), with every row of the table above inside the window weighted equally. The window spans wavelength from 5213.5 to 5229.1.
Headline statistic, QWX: 41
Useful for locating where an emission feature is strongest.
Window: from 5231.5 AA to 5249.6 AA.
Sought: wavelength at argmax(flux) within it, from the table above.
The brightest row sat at 5239.37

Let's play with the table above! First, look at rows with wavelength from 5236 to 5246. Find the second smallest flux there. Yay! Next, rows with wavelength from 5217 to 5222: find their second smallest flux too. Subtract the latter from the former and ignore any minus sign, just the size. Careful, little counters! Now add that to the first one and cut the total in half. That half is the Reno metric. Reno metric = 20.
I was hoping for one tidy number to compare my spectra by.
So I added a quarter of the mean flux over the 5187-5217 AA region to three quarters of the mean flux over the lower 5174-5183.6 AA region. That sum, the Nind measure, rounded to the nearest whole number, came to 23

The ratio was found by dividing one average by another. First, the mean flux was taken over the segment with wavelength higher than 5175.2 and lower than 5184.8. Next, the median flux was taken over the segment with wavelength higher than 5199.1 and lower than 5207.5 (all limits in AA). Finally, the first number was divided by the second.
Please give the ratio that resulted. 0.59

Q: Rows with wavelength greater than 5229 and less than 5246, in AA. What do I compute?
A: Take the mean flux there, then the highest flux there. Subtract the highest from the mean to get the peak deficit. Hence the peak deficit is -10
